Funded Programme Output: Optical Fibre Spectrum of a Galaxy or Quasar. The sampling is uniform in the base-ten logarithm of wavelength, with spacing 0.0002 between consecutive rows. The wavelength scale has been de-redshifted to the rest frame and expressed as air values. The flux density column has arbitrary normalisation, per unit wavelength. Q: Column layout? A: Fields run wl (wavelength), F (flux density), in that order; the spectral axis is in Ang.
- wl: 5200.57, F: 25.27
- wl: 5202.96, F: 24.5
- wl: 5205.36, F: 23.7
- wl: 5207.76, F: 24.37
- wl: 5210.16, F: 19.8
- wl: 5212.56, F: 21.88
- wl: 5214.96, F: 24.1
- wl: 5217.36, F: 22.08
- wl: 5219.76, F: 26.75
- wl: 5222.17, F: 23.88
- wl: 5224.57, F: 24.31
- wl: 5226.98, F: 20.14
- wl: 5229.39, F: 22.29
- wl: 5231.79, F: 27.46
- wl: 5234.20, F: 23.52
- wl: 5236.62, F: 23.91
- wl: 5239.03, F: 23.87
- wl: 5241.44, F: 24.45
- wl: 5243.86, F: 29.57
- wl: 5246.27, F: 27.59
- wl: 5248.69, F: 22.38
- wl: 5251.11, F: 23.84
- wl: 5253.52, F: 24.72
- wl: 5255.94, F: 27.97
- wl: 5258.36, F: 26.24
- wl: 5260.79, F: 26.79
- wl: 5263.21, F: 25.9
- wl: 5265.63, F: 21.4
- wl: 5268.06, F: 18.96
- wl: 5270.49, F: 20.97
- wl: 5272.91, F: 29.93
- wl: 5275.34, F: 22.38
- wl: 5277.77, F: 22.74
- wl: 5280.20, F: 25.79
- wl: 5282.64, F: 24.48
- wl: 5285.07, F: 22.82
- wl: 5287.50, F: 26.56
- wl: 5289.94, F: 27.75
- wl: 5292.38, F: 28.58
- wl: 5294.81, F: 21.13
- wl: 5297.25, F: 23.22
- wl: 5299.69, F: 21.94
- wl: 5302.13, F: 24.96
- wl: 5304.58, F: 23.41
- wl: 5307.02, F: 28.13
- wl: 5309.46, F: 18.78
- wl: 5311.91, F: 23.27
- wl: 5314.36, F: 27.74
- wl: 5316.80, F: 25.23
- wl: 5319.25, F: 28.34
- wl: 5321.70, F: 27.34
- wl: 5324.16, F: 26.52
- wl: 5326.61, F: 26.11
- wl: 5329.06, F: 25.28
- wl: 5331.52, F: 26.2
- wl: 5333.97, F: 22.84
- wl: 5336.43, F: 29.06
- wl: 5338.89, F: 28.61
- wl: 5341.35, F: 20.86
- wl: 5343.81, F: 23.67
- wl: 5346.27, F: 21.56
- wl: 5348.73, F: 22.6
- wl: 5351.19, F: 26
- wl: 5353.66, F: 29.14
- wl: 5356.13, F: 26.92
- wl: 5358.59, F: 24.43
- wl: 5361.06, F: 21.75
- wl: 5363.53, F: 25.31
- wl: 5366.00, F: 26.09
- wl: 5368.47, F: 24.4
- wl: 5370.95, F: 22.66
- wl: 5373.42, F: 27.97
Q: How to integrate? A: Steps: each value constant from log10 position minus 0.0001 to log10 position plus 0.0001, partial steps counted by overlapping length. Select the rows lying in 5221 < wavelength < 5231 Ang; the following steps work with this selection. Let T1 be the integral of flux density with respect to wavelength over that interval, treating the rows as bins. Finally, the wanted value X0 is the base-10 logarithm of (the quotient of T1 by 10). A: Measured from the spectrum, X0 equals 1.36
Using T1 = 229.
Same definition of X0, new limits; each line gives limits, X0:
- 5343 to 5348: 1.05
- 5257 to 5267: 1.40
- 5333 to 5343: 1.40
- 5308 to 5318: 1.38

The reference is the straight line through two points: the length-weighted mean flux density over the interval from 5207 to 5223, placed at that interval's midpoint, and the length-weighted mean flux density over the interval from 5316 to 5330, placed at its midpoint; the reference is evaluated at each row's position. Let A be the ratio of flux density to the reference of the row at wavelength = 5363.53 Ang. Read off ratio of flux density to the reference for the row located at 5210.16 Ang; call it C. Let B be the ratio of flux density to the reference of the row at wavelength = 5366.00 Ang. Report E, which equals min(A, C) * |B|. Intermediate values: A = 0.91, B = 0.94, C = 0.86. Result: 0.80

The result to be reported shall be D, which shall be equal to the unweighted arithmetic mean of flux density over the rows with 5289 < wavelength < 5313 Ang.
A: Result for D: 24.1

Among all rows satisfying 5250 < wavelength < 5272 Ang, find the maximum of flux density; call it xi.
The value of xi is 27.97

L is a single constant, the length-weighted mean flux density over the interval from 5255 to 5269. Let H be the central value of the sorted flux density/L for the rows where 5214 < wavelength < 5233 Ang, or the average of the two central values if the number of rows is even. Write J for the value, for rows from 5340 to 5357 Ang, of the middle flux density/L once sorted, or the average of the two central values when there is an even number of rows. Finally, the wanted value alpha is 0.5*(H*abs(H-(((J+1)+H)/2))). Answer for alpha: 0.241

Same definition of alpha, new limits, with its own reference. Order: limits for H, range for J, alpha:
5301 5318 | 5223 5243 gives 0.243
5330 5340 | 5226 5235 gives 0.228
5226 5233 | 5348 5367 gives 0.258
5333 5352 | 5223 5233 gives 0.237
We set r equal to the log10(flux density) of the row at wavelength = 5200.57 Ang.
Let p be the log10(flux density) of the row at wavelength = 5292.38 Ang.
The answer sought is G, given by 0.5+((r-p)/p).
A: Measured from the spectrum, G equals 0.46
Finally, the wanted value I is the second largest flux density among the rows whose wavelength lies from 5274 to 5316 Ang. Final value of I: 28.13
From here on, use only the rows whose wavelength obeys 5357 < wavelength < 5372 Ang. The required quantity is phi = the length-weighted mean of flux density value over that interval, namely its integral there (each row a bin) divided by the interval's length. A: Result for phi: 24.2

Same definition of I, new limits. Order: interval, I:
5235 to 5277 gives 29.57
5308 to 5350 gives 28.61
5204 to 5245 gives 27.46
